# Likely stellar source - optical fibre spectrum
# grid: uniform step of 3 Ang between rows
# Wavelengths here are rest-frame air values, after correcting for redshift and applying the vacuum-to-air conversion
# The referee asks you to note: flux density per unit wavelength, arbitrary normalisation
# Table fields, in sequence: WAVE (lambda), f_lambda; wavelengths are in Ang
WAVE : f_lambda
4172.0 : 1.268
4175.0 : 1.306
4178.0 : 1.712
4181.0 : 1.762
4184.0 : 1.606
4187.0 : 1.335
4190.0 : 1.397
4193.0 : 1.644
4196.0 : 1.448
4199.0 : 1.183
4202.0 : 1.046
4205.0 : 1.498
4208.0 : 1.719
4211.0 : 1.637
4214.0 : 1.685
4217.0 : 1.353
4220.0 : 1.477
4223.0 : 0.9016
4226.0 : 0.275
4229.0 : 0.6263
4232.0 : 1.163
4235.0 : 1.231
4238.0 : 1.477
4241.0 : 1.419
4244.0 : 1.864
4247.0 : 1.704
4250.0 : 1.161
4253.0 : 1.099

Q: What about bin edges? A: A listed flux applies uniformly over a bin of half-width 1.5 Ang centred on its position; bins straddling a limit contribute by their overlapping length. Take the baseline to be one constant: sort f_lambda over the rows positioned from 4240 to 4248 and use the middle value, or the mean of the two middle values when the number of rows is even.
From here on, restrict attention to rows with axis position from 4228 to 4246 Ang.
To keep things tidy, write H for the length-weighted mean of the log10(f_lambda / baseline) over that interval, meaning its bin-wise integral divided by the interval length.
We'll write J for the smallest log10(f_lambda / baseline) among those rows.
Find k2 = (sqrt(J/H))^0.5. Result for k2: 1.36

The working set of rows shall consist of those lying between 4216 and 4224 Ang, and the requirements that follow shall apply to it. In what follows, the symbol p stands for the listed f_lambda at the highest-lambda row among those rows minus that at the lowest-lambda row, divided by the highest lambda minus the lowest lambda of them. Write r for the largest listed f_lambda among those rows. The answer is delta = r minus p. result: 1.55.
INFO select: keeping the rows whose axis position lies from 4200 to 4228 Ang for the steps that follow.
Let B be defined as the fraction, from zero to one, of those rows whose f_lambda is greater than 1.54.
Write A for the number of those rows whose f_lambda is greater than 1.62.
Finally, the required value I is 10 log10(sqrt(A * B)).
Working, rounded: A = 3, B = 0.3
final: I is 0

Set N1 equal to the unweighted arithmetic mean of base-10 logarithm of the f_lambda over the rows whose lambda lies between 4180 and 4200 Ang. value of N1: 0.17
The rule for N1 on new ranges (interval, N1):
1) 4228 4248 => 0.11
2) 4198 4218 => 0.15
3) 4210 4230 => -0.01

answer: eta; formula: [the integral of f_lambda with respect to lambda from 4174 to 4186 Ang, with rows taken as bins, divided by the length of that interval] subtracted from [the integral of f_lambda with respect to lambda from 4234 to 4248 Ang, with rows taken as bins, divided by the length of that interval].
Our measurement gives -0.1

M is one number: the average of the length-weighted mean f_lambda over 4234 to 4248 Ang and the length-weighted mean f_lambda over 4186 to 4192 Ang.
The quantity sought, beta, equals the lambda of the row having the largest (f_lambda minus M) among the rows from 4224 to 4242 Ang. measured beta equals 4238.0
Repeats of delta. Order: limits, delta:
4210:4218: 1.73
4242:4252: 1.98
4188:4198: 1.64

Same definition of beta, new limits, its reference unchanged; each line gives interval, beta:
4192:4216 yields 4208.0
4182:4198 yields 4193.0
